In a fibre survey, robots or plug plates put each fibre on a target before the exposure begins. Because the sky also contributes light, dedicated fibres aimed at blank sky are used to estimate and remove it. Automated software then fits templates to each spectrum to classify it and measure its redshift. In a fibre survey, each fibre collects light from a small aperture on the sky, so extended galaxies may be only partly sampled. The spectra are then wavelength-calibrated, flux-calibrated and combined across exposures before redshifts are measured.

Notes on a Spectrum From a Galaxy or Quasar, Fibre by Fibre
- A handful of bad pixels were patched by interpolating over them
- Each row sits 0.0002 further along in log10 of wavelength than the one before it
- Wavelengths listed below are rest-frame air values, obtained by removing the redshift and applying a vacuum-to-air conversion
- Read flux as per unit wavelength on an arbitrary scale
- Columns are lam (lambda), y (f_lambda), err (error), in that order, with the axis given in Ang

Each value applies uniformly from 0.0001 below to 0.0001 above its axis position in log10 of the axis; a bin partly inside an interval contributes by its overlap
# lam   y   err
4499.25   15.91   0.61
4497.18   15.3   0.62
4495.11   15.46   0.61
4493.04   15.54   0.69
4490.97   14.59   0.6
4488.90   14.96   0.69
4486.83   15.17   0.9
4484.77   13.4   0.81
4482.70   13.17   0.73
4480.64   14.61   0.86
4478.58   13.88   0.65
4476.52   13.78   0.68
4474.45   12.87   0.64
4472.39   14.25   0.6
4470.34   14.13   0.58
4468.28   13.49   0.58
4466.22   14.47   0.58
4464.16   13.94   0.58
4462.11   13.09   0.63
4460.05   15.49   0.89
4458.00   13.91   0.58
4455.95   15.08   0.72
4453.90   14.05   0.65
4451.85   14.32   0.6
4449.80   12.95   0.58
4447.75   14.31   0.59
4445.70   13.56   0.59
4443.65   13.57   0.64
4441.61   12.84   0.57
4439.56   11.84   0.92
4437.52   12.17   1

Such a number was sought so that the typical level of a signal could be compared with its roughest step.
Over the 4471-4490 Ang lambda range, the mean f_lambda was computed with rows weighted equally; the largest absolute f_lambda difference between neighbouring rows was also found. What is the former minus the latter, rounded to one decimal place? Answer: 12.2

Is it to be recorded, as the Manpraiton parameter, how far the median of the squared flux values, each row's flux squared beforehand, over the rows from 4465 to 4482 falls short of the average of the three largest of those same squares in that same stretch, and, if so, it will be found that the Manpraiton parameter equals 12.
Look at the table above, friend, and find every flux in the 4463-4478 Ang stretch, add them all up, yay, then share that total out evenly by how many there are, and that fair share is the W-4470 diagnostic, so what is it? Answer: 13.8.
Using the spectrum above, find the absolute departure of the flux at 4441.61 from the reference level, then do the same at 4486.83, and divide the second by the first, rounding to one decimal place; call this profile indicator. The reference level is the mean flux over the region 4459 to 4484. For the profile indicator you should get 1.1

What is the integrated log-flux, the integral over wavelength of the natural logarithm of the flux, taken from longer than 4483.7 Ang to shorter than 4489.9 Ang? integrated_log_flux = 16.6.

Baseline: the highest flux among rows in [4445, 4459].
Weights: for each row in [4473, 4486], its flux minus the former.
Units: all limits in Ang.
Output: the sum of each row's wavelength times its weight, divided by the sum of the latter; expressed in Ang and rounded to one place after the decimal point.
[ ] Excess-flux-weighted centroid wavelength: 4479.4 Ang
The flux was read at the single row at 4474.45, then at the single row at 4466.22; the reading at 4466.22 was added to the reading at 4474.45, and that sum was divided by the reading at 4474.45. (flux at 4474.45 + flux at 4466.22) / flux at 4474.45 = 2.12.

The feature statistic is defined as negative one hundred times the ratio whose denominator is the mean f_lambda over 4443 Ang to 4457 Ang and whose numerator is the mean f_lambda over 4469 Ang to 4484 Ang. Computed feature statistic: -99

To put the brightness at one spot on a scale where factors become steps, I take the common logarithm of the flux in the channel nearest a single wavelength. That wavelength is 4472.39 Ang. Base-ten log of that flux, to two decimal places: 1.15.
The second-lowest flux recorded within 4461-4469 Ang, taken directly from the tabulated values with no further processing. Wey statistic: 13.49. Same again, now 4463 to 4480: 13.49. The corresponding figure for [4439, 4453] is 12.84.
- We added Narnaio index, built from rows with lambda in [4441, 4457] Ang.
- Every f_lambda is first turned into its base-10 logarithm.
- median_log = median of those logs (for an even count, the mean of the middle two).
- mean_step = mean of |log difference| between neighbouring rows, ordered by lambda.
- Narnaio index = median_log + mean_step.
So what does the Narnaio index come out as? 1.165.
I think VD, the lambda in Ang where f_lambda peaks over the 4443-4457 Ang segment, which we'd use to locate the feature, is 4455.95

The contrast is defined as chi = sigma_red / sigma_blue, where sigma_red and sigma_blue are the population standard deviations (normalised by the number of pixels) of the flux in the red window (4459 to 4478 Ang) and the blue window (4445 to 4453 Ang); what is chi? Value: 1.29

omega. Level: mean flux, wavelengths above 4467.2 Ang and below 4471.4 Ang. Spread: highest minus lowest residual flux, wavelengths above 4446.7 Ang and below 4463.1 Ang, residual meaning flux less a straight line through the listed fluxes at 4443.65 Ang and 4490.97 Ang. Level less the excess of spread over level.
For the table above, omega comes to 25.2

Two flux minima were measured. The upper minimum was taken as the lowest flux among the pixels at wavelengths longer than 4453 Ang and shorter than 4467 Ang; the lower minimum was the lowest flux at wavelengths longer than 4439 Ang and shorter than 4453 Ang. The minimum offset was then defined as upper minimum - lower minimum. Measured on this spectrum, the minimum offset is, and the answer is 1.25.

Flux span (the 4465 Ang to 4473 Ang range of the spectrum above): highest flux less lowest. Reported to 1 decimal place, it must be 1.0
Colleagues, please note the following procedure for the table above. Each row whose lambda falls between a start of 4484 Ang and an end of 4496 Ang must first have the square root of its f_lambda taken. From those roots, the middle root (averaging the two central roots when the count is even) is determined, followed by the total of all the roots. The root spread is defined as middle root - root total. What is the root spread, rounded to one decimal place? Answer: -19.2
